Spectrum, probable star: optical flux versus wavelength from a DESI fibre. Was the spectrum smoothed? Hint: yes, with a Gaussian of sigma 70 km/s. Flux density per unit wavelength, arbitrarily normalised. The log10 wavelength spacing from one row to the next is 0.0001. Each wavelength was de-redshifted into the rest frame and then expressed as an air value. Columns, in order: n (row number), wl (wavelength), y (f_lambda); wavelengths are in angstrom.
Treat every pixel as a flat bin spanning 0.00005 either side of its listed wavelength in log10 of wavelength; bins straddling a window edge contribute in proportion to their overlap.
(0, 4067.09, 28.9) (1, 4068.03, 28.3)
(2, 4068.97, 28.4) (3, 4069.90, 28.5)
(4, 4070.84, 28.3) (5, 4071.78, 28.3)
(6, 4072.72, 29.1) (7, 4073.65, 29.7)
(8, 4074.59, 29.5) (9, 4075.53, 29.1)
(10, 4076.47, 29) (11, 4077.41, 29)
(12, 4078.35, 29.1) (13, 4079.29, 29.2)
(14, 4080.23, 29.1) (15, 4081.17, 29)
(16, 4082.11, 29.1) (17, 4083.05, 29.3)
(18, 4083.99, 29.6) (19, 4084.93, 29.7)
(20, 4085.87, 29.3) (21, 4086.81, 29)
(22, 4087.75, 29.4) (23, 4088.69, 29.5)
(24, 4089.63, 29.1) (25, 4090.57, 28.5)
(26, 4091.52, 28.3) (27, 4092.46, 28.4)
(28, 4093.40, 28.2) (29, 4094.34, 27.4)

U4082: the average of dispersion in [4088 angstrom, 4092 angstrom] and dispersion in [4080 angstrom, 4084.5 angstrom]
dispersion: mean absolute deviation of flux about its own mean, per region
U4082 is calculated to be 0.32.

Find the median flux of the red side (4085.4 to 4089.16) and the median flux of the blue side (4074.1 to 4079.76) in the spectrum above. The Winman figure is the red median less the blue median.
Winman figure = 0.25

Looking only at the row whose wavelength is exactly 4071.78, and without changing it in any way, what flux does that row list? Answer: 28.3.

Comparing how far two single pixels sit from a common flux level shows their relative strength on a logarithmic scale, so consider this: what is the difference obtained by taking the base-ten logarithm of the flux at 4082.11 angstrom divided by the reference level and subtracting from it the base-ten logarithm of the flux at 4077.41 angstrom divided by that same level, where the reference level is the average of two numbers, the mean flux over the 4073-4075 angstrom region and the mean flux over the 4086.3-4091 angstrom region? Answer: 0.0015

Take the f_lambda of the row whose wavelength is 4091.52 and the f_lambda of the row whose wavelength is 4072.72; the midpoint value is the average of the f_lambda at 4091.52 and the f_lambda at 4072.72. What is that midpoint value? 28.7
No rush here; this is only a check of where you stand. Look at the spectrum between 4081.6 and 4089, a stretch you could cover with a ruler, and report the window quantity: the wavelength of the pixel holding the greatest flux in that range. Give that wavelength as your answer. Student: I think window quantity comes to 4084.93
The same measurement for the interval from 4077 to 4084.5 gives 4083.99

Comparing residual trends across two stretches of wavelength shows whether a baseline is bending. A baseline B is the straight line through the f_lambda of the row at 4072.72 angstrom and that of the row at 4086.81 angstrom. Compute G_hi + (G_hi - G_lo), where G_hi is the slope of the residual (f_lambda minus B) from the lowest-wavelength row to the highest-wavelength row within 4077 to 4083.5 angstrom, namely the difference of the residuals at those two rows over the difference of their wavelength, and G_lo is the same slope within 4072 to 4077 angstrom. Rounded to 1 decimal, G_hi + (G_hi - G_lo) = 0.1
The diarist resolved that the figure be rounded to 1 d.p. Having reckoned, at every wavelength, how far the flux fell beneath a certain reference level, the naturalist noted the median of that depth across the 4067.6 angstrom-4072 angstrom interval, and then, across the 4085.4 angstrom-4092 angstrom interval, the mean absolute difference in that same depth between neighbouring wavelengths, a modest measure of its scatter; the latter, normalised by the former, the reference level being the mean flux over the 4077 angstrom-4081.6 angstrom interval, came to 0.4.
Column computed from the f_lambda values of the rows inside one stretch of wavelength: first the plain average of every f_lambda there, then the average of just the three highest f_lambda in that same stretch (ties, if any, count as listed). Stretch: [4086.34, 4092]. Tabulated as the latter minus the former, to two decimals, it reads 0.37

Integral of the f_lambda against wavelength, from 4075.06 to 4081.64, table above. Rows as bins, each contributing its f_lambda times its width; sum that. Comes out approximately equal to 191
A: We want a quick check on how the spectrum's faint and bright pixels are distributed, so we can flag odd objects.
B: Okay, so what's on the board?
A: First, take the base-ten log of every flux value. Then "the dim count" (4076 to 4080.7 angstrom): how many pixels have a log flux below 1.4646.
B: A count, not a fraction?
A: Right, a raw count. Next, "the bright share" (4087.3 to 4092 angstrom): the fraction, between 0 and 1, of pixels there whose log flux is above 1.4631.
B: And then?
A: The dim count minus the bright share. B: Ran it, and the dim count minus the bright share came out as 3.4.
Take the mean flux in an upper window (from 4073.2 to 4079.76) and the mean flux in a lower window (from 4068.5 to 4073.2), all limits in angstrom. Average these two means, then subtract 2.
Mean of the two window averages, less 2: 26.9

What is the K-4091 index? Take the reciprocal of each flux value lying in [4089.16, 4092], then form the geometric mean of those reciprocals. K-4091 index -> 0.0349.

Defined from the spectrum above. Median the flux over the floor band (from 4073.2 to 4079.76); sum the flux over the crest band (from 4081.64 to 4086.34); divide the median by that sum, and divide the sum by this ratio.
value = 743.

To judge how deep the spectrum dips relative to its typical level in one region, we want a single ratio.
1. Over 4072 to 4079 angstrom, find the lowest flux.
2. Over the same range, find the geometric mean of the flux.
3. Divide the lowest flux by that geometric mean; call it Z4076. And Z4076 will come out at 0.993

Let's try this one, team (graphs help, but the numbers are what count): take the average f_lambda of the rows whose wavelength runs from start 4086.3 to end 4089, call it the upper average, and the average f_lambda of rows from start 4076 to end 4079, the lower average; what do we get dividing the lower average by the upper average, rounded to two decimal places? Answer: 0.99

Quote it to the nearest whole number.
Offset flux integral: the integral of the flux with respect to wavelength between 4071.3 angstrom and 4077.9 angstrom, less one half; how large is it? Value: 191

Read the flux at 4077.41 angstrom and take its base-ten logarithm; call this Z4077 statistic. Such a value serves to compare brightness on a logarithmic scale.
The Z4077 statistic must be 1.46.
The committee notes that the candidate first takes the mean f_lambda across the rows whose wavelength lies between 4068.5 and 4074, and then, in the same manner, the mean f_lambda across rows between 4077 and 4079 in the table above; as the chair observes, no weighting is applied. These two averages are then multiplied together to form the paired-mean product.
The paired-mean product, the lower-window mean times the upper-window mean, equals 834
